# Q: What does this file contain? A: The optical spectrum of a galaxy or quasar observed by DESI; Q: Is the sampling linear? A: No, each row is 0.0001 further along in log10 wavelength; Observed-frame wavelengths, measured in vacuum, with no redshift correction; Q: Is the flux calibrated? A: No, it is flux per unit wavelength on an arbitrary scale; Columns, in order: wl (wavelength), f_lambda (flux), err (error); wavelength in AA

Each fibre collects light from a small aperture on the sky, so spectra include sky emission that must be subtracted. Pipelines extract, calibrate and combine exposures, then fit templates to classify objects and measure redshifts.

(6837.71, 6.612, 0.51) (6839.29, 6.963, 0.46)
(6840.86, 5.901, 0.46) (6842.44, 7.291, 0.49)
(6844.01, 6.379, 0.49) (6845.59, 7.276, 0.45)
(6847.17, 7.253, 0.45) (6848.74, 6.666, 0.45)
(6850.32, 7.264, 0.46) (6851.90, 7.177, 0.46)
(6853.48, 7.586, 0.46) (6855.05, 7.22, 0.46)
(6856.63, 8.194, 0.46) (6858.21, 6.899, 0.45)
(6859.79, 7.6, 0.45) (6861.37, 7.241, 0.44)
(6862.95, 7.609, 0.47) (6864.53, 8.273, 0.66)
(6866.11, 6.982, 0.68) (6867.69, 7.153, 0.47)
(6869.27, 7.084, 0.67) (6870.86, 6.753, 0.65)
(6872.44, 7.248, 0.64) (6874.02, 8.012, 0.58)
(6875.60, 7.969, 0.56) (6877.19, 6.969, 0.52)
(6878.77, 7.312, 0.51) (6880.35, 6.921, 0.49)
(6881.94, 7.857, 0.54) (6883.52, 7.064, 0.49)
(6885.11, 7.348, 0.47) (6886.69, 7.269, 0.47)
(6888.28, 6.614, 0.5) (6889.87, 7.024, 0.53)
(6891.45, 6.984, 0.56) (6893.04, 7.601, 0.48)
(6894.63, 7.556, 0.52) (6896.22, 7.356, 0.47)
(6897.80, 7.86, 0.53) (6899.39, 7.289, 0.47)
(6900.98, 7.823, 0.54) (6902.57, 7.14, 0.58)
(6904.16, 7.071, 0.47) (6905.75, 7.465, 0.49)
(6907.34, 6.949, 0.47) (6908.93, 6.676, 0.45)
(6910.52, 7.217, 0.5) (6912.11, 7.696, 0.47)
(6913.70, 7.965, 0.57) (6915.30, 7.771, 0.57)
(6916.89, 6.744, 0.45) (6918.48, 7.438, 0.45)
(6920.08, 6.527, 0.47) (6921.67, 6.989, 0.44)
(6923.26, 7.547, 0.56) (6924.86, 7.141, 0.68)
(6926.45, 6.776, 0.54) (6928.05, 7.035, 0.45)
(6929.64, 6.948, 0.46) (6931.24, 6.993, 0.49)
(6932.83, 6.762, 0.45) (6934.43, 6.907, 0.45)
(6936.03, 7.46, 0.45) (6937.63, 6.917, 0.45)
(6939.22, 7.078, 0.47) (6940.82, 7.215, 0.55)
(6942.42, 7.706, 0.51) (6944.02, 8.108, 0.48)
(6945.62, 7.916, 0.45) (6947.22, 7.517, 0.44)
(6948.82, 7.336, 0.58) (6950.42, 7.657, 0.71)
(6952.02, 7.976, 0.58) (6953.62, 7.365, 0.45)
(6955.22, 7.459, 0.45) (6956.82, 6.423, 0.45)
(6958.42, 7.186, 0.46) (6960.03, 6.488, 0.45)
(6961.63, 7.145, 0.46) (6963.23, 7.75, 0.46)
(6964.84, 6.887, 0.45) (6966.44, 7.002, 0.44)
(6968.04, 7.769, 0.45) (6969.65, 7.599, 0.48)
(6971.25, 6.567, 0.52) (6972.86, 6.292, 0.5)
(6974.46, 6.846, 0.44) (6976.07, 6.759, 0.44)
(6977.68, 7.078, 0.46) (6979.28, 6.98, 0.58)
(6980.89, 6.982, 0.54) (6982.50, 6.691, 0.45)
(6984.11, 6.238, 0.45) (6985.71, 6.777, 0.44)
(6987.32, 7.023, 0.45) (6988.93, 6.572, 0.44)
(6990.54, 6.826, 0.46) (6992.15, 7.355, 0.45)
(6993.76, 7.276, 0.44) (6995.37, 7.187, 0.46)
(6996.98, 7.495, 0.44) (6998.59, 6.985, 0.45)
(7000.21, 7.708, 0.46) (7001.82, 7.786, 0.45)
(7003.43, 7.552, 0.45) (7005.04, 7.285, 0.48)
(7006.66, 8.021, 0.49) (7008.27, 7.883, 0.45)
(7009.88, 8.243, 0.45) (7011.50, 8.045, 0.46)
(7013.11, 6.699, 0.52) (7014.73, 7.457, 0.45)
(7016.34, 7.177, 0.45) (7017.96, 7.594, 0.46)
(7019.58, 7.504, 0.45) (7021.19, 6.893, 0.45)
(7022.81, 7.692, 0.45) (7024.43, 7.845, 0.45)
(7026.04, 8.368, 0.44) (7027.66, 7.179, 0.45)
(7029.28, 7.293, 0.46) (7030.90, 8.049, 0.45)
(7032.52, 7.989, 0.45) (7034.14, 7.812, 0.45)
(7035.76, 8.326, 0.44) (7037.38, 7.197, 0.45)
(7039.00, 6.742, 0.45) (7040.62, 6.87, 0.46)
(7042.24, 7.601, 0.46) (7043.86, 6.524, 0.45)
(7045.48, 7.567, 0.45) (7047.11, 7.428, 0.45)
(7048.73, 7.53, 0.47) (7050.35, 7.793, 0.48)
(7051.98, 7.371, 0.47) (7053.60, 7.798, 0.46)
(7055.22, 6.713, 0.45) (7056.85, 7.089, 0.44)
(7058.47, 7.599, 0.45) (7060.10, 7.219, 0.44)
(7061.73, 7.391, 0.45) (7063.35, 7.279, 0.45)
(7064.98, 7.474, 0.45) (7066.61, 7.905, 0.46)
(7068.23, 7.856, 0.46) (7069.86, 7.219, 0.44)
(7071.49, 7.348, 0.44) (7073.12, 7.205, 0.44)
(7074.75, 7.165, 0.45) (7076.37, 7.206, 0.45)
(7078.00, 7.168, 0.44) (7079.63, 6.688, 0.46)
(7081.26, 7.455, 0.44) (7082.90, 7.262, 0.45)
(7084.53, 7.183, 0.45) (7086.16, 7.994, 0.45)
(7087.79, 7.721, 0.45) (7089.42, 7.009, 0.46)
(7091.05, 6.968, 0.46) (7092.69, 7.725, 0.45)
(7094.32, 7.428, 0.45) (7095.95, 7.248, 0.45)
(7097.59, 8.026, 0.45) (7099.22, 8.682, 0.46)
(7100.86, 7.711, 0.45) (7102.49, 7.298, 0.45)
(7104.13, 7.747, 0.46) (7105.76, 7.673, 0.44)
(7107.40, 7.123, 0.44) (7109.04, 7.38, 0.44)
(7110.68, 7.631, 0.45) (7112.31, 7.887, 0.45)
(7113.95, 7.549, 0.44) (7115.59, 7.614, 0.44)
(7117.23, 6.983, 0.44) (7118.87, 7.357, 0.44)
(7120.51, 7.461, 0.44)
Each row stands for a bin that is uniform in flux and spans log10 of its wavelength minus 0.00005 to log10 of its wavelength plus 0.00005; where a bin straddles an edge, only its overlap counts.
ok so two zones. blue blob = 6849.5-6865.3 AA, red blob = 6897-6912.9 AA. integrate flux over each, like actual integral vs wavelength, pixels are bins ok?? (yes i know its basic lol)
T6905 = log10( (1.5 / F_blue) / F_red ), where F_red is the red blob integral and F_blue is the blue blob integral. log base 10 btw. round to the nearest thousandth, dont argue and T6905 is -3.964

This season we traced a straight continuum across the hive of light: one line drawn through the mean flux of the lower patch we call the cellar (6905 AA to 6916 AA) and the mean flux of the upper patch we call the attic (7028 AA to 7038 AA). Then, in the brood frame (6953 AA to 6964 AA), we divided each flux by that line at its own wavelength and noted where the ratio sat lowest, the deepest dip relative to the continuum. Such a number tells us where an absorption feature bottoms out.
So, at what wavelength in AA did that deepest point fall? 6956.82 AA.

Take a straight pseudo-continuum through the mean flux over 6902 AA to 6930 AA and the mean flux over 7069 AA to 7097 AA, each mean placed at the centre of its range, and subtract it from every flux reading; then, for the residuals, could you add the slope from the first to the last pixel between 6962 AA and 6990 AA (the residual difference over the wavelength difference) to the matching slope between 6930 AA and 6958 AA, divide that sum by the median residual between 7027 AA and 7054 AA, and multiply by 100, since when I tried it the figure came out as -27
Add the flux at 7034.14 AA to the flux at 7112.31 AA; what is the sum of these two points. 15.7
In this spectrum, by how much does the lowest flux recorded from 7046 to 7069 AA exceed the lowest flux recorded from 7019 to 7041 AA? -0.03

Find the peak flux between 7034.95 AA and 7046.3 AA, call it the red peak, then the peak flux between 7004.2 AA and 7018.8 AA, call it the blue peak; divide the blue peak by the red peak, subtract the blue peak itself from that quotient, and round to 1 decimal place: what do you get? -7.3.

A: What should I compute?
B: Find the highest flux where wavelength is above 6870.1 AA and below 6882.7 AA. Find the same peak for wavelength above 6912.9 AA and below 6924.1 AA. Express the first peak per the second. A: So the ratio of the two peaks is 1.01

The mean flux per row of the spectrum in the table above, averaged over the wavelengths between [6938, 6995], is 7.14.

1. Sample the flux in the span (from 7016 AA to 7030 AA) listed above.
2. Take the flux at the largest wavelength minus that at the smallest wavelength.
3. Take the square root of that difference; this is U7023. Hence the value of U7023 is 0.3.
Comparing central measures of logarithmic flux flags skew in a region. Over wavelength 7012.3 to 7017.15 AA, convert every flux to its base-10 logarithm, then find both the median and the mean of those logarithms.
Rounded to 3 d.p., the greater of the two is 0.856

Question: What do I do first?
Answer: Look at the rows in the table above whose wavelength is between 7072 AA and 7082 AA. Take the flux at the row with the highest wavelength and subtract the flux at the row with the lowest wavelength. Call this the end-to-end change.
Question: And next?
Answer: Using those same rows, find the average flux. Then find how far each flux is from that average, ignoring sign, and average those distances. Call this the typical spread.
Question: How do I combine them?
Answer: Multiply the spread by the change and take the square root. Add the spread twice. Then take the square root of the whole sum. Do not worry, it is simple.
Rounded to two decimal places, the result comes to 0.71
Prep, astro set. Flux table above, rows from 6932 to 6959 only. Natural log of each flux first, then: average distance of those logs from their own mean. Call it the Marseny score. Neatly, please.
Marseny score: 0.048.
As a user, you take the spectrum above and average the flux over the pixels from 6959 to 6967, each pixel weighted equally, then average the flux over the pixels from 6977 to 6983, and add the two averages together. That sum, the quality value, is 14.0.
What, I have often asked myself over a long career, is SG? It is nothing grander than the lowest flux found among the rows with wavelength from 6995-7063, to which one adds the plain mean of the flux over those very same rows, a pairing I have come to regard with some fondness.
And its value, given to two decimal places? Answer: 14.01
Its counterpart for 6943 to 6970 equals 13.81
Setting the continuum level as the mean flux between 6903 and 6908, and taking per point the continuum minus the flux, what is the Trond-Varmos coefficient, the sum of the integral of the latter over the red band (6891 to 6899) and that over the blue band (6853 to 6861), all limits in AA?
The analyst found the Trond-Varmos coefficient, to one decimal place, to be -5.1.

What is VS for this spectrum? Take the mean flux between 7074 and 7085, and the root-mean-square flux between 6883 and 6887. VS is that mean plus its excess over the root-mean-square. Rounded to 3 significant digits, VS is 7.09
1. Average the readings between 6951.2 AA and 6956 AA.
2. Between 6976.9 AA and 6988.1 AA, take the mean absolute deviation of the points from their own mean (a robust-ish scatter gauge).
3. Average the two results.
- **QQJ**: 3.91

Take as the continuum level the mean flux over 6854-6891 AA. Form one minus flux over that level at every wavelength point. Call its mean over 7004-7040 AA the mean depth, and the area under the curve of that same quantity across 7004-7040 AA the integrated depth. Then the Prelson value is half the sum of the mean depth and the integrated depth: -0.68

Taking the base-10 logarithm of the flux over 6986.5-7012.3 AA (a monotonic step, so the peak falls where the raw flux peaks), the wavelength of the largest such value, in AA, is 7009.88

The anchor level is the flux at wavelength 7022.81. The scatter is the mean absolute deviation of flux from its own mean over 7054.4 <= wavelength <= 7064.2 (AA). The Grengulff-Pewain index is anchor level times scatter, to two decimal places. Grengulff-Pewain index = 1.61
